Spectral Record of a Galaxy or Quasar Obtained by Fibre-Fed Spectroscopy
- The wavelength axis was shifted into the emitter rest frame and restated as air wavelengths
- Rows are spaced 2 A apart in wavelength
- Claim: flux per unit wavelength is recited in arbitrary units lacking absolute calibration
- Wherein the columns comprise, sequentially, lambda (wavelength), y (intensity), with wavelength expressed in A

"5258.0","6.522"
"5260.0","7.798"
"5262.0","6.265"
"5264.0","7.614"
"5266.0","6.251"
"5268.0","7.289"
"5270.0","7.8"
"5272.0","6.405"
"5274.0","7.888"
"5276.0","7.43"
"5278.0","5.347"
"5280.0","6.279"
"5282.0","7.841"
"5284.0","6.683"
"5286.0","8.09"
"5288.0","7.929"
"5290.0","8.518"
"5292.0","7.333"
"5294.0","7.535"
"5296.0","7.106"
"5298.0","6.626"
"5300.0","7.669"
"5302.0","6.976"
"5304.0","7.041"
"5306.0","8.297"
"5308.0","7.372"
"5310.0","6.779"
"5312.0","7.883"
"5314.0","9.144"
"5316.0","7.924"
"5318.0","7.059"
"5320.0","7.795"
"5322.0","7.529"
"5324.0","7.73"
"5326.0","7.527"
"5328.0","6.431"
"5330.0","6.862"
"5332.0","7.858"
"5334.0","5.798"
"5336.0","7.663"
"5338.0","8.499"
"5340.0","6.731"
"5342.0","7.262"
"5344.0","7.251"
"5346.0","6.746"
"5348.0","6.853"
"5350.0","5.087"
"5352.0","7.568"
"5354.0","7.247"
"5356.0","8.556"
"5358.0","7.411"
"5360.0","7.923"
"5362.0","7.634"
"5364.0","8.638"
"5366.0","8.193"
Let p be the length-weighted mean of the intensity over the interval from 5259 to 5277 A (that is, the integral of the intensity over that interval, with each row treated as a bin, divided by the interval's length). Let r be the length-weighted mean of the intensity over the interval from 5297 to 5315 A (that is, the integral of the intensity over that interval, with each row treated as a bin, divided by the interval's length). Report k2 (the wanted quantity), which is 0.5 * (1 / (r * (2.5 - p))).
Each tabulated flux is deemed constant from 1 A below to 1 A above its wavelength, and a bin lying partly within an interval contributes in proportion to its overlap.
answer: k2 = -0.0141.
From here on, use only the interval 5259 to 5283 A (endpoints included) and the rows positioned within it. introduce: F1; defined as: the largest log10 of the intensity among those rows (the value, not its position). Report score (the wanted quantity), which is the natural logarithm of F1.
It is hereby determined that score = -0.109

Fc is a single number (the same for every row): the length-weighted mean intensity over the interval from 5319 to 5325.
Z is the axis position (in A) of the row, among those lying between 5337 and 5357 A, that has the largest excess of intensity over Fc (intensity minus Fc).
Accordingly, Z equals 5356.0 A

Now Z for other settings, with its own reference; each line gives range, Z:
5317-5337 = 5332.0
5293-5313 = 5306.0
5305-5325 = 5314.0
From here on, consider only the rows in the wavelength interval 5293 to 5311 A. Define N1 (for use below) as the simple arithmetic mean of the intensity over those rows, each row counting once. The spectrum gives 7.27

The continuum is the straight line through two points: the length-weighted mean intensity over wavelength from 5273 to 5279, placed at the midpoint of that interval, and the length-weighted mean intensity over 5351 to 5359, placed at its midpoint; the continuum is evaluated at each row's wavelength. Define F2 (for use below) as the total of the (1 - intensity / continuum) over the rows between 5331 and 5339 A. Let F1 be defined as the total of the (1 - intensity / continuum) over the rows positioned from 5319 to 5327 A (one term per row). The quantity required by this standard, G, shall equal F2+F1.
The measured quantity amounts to -0.13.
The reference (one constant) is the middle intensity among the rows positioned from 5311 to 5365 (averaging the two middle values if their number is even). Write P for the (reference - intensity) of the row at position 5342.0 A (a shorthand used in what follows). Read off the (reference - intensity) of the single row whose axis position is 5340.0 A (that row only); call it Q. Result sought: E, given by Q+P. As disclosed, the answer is 1.1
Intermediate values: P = 0.3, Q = 0.8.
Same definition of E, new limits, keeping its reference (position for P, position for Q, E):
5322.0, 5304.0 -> 0.5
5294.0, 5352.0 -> 0.0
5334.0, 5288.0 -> 1.3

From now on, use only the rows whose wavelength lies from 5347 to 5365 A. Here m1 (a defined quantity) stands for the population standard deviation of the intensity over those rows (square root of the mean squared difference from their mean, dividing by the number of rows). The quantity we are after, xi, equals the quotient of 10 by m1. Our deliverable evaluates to 10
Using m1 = 0.99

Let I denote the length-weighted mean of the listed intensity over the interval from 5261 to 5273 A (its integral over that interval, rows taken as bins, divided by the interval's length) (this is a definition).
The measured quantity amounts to 6.9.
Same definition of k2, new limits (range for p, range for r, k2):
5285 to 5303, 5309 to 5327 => -0.0129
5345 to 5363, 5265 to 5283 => -0.0152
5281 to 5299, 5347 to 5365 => -0.0134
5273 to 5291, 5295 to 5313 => -0.0142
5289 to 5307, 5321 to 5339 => -0.0138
